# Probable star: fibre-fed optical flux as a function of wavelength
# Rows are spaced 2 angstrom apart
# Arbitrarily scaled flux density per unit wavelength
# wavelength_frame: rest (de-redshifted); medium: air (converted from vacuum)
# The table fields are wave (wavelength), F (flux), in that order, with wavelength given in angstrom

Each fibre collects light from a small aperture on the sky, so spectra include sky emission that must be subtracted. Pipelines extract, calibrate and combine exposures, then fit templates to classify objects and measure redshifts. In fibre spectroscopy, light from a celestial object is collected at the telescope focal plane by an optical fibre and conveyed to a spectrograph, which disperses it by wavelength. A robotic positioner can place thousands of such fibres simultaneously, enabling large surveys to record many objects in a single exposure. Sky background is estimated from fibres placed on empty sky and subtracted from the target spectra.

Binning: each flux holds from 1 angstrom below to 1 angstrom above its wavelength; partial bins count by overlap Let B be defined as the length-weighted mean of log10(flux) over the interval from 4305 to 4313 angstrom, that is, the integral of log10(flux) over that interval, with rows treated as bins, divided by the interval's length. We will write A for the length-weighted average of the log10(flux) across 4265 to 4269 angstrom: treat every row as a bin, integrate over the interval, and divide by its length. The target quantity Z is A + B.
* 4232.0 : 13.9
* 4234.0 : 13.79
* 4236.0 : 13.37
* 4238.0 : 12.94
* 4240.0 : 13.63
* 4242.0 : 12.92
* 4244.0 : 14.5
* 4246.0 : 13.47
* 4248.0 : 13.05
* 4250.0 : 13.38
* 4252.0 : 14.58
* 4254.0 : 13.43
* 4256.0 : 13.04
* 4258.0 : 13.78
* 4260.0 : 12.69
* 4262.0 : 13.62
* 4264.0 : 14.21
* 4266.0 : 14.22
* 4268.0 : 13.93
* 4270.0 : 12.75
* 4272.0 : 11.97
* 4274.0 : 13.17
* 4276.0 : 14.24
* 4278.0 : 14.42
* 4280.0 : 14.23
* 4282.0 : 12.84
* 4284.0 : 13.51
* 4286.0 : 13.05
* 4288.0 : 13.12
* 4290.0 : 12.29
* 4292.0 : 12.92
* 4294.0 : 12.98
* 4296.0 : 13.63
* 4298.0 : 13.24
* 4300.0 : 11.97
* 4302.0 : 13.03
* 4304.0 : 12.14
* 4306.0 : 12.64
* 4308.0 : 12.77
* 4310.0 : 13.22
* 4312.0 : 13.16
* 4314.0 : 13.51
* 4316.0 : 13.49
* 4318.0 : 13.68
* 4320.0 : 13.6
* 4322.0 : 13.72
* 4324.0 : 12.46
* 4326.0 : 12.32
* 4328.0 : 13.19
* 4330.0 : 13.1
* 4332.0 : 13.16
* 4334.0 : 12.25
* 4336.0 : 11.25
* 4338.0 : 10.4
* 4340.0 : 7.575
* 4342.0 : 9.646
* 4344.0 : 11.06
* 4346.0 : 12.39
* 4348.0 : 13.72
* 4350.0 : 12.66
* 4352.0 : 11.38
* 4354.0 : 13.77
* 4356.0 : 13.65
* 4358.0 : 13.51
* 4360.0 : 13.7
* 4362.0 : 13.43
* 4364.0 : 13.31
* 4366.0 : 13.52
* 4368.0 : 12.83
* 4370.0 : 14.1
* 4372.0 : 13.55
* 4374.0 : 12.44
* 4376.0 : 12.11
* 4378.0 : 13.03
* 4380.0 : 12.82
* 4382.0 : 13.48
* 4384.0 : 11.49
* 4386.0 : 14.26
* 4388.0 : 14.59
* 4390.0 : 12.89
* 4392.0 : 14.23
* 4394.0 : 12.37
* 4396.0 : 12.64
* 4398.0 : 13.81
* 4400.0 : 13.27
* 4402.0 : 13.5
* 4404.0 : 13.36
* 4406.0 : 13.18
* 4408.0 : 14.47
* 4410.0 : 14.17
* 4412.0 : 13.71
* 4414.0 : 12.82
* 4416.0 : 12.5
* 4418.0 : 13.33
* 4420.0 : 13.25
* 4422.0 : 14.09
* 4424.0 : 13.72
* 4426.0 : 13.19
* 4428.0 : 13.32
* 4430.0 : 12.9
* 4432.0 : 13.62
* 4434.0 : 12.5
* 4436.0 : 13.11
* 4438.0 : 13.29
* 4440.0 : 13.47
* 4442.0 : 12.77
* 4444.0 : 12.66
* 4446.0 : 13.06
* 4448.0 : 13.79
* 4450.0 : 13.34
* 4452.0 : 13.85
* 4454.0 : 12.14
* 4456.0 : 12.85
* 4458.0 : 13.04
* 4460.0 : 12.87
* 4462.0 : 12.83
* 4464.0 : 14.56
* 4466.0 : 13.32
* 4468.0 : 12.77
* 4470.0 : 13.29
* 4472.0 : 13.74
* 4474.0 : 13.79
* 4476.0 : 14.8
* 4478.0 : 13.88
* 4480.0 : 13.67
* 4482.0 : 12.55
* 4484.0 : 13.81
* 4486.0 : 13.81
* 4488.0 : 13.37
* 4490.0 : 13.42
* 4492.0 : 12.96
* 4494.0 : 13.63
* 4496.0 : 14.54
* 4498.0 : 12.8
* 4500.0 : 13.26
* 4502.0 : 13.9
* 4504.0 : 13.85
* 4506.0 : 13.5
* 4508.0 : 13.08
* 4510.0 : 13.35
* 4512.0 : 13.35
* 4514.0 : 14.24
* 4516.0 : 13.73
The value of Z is 2.26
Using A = 1.15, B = 1.11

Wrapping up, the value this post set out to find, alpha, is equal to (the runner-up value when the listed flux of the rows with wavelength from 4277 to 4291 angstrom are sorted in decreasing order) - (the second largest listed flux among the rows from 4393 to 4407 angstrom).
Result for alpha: 0.73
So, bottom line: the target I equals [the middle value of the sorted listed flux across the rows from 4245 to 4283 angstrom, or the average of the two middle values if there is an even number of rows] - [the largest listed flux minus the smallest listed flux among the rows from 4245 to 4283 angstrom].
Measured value 10.9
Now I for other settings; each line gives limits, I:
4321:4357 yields 6.2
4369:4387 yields 10.3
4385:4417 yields 11.2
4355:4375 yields 11.9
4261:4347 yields 6.3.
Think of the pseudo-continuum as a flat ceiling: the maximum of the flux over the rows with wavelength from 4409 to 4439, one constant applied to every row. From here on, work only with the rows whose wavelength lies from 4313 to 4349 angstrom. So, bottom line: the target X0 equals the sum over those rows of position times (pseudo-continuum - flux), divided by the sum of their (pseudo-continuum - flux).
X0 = 4335.9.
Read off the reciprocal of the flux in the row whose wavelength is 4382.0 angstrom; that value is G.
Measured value 0.074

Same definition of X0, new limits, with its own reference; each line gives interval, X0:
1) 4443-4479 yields 4457.0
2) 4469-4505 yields 4488.1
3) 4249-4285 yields 4267.3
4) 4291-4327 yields 4308.3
